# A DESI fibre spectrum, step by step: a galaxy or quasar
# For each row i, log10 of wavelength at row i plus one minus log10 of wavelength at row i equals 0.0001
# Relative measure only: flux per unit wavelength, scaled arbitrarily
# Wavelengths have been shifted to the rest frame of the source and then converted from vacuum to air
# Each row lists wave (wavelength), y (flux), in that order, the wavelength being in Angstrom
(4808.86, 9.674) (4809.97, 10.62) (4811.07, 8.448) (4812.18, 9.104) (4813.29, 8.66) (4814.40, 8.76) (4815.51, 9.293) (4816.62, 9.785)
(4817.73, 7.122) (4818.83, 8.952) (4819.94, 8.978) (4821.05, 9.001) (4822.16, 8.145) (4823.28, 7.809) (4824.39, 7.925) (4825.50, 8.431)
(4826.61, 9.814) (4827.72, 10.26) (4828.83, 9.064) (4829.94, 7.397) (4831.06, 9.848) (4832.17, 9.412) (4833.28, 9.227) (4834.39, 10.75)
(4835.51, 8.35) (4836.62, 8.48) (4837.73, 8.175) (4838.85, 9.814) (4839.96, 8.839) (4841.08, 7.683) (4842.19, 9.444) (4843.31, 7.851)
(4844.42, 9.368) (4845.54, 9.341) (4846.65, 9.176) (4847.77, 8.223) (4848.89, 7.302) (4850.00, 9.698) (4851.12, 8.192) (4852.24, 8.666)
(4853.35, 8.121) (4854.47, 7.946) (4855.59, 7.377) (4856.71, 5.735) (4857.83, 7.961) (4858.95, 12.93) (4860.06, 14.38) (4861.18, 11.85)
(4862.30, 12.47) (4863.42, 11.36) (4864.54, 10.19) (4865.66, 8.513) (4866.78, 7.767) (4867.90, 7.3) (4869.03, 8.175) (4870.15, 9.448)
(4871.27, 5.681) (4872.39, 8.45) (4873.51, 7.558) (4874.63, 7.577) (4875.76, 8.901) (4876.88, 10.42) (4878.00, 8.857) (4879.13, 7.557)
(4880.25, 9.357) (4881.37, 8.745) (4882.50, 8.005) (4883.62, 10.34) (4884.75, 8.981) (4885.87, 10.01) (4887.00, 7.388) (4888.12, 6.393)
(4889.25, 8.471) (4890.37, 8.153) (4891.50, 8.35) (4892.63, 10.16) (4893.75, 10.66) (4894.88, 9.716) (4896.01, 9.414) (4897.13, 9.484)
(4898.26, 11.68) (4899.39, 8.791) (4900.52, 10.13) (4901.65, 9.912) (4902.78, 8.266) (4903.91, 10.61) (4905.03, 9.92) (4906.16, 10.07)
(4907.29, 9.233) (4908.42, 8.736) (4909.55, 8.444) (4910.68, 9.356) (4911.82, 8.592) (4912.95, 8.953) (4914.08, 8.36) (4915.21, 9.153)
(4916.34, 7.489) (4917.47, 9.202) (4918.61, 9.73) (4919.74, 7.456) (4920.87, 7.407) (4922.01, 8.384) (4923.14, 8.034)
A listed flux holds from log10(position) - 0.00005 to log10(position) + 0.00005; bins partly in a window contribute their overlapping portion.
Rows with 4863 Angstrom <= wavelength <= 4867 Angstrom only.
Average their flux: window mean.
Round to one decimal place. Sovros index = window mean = 9.5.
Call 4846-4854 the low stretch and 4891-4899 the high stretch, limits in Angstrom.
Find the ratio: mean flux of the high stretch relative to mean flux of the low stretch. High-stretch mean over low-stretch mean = 1.17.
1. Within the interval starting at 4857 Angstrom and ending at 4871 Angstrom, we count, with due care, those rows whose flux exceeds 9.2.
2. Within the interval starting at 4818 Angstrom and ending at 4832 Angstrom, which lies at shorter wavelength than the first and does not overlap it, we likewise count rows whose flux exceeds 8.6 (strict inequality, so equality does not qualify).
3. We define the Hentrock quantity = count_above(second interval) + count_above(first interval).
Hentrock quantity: 14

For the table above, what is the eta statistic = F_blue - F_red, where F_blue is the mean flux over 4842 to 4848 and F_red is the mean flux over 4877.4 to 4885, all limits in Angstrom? 0.1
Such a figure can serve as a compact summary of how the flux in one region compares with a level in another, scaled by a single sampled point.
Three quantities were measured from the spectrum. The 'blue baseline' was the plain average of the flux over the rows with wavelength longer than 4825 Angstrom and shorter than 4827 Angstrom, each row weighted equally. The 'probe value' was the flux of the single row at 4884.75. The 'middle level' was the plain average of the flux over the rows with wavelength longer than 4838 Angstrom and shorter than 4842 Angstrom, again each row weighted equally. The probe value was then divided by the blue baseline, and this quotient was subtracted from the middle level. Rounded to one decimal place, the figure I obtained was 7.8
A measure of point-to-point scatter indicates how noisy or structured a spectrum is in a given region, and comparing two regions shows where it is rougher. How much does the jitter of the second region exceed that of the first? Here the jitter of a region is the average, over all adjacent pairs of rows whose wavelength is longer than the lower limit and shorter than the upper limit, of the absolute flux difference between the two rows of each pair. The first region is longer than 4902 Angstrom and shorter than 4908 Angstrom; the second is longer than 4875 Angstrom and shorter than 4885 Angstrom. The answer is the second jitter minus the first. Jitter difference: 0.4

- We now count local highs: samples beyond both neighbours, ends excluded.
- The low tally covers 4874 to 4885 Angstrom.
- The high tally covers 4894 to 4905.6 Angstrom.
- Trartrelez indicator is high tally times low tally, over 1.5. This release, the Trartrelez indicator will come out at 6.0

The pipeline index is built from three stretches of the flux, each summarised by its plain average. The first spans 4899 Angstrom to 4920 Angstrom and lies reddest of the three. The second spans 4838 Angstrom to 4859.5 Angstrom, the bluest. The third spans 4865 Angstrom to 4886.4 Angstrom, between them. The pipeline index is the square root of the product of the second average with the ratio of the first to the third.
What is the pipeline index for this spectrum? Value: 3.03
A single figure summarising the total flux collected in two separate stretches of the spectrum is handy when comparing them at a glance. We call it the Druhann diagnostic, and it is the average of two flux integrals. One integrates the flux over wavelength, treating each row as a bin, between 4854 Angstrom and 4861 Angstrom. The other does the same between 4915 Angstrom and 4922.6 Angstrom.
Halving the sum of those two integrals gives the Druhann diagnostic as 65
